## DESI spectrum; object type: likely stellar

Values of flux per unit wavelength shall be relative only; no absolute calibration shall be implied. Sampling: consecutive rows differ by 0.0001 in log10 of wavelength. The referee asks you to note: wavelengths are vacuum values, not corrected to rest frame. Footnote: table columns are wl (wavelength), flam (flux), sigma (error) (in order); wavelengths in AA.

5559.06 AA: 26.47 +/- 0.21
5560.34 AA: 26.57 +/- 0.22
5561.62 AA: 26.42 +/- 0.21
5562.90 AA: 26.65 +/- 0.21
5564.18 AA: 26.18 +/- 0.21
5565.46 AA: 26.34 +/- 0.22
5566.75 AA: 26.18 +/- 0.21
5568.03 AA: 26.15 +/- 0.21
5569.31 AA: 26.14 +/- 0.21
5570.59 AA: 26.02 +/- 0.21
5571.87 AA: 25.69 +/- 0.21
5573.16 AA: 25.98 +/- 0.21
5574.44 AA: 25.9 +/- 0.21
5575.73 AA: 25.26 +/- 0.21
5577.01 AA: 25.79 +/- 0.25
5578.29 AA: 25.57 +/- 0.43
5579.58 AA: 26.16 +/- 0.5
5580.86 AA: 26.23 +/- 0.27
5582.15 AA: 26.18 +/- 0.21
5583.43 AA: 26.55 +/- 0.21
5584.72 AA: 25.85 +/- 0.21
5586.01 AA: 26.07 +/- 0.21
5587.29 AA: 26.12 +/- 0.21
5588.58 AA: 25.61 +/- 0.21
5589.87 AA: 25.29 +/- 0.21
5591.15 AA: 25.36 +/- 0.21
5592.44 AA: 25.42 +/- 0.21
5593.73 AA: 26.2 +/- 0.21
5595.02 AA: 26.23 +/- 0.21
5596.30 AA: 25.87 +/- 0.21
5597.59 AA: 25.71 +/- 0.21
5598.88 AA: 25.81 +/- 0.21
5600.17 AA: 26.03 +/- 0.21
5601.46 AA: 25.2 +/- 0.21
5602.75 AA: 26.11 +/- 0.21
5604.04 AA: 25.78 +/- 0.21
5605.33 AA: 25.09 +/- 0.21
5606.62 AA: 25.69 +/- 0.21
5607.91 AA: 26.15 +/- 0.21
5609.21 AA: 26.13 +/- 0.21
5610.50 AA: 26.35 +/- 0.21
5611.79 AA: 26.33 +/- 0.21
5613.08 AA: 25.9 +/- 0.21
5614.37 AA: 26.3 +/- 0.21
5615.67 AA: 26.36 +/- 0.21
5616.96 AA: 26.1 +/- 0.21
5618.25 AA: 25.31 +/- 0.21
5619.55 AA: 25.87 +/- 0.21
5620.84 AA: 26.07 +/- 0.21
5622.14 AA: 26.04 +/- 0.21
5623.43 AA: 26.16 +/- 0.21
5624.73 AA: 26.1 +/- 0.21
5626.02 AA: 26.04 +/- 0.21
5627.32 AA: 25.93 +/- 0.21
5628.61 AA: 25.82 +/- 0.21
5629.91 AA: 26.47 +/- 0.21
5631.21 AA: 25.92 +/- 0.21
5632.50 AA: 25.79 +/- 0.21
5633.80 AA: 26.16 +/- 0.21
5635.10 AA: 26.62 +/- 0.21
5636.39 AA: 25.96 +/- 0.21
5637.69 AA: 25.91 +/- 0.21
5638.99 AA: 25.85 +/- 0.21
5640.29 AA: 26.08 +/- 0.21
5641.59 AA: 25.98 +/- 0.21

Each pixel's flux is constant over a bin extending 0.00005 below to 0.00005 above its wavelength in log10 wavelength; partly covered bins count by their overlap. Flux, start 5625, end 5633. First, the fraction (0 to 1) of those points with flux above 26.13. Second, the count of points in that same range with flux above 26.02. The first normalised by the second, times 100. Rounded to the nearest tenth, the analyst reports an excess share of 8.3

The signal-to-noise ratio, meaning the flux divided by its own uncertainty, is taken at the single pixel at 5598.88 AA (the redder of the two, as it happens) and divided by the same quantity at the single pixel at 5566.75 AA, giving 0.99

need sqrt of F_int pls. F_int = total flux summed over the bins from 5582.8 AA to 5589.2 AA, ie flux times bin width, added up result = 12.9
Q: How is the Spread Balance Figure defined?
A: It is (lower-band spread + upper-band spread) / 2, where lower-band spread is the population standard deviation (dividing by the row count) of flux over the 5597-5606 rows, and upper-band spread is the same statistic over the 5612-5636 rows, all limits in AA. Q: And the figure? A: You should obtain 0.322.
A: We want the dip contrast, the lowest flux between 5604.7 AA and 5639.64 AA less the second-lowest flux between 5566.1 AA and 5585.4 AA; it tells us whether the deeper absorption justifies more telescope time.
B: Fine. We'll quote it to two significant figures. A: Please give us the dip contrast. -0.48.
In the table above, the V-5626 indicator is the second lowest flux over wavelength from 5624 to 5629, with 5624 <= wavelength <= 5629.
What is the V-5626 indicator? 25.93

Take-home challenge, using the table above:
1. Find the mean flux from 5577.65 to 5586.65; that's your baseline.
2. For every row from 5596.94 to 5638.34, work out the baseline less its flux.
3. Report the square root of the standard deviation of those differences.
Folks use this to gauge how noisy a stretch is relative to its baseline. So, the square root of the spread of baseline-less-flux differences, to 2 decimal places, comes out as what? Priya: 0.58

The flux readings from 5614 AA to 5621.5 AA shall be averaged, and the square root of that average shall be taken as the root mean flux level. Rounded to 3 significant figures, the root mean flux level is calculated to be 5.10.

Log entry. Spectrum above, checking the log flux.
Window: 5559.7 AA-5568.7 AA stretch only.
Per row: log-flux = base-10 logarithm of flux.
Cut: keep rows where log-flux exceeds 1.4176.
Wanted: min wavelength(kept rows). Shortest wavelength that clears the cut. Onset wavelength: 5560.34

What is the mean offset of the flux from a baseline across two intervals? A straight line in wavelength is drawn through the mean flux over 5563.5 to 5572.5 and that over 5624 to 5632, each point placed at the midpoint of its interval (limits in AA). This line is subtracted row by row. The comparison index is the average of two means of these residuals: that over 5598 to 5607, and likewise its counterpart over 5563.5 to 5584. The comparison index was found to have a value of -0.24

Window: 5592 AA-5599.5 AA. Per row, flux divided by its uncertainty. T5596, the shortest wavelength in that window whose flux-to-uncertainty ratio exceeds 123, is 5593.73 AA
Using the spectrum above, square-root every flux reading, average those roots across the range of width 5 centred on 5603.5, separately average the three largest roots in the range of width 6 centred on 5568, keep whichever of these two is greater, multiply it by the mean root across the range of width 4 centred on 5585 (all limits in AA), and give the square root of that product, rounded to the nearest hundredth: 5.12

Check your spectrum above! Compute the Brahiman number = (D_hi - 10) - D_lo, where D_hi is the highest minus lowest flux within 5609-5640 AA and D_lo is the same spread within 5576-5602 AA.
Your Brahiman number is -10.0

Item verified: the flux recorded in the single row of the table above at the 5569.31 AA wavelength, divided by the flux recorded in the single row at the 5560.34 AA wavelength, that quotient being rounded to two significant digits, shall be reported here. 0.98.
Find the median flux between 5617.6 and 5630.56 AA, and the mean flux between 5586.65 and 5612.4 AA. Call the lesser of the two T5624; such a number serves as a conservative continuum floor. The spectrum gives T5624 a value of 25.82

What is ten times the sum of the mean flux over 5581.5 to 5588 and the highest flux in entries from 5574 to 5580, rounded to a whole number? 523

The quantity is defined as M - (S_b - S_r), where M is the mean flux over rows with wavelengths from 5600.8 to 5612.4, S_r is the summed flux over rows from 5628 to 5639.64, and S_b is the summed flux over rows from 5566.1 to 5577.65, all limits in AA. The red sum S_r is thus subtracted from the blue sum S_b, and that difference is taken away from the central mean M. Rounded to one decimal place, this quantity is 27.3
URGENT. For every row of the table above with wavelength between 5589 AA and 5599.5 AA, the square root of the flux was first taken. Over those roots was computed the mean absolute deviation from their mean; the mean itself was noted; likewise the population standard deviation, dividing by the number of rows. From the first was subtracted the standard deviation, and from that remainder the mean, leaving -5.08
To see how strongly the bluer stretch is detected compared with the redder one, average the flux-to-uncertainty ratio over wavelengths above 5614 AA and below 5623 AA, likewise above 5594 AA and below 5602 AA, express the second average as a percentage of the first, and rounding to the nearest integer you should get 99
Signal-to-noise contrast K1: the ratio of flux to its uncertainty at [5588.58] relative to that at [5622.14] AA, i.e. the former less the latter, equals -2.0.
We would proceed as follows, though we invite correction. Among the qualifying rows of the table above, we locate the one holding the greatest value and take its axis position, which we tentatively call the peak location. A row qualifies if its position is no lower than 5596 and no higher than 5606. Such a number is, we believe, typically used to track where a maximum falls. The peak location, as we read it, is 5602.75 AA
